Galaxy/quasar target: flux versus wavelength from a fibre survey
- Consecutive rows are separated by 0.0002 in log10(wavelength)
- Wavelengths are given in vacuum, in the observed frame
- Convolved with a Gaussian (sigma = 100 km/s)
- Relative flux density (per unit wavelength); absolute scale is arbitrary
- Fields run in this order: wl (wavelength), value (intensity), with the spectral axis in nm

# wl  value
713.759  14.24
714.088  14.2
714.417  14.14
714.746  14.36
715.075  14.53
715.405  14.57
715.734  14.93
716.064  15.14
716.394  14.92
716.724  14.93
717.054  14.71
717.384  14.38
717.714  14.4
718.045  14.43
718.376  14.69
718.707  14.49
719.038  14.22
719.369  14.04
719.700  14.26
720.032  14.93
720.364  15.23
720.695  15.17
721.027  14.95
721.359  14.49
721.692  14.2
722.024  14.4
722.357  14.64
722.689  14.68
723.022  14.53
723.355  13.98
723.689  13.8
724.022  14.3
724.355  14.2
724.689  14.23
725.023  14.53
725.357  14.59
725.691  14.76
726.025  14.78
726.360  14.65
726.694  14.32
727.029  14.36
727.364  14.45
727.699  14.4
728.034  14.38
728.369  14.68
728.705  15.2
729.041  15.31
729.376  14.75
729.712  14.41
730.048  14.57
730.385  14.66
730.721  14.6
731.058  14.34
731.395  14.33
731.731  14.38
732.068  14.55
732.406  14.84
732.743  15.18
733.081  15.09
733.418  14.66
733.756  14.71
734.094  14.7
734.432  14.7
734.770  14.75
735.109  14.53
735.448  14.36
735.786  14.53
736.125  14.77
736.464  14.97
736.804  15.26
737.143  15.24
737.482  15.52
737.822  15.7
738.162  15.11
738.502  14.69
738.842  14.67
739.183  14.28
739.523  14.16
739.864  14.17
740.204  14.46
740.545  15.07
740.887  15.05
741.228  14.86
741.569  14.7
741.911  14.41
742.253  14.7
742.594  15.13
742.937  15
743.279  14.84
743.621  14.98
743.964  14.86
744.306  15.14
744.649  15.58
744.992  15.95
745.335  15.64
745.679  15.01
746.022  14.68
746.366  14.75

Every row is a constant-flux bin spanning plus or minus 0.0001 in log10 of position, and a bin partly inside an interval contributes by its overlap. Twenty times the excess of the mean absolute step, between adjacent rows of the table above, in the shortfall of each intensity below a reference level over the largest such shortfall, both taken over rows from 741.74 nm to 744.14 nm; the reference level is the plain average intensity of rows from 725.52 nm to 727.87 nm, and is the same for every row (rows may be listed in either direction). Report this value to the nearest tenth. 1.8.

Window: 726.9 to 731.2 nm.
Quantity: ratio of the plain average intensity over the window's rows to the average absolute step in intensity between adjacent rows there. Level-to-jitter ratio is 69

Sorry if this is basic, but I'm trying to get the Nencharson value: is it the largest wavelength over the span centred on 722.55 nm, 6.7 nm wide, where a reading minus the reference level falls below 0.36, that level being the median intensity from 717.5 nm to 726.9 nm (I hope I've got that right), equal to 725.691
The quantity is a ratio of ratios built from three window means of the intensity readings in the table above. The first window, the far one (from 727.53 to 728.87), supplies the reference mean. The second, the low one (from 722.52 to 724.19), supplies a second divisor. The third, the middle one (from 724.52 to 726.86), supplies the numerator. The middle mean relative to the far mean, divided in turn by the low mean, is 0.0696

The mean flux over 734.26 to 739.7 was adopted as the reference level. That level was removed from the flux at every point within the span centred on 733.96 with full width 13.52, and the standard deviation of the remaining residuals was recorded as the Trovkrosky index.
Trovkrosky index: 0.37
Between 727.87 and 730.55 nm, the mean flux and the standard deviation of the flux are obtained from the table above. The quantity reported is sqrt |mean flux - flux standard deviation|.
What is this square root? 3.80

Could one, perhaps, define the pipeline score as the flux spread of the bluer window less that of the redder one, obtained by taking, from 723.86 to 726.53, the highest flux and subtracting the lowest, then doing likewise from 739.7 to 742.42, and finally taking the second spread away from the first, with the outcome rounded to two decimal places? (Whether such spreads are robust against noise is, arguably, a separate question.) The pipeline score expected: -0.32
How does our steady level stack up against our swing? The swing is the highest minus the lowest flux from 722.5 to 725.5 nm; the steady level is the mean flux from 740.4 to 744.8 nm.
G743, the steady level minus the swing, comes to 14.1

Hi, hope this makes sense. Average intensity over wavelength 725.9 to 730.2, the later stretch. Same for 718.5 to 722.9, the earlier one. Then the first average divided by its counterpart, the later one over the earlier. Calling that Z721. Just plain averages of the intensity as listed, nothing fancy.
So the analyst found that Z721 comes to 1.003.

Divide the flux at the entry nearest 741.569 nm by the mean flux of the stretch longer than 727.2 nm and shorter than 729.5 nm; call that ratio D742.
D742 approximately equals 1.00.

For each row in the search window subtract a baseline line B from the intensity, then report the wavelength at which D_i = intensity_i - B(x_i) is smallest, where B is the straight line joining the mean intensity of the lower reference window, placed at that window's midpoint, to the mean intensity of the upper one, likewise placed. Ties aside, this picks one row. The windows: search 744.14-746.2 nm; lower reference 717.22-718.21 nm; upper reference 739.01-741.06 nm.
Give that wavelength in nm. 746.022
